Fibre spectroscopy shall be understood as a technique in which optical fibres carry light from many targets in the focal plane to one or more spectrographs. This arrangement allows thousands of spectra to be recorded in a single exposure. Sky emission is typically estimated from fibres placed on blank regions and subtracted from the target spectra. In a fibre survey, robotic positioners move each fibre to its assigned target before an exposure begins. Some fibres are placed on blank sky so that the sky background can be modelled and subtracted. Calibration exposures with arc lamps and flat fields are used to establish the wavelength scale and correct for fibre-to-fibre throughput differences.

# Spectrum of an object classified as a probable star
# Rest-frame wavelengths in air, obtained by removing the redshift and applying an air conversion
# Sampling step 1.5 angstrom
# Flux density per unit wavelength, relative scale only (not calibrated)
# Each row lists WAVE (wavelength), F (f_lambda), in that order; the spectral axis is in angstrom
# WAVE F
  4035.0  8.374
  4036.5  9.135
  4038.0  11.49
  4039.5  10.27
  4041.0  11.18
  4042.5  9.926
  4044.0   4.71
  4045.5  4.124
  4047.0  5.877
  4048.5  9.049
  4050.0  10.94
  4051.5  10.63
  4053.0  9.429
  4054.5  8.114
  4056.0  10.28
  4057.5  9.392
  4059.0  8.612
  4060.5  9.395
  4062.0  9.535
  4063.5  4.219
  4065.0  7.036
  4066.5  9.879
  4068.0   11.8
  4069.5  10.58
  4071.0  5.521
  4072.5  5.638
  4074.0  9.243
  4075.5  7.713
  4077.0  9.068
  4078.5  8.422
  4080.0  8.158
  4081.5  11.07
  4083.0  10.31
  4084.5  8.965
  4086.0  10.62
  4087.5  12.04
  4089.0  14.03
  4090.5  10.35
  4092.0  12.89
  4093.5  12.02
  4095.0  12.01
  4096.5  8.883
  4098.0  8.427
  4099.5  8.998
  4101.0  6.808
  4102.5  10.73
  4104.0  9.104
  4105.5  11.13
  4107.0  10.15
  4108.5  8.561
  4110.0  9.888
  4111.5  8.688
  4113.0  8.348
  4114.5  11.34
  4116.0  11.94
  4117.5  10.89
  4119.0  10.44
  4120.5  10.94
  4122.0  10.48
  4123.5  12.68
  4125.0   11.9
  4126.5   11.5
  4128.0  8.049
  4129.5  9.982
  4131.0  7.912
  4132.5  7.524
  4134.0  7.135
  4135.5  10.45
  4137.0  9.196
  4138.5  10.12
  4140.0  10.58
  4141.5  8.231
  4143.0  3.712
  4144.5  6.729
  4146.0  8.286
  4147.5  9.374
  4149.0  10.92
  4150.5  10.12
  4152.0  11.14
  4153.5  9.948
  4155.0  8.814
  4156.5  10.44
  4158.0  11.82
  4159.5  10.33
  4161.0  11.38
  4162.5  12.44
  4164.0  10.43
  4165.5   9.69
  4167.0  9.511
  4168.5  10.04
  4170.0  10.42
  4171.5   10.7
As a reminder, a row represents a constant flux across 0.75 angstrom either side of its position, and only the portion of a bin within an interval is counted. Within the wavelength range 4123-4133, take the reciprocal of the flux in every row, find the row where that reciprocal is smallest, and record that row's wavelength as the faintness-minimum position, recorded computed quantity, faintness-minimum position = 4123.5 angstrom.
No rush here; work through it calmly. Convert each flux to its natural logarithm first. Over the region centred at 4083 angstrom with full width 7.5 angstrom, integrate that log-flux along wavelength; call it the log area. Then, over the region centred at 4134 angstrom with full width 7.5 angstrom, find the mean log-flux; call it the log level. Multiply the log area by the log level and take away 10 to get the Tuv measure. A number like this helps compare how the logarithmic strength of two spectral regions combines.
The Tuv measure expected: 26.3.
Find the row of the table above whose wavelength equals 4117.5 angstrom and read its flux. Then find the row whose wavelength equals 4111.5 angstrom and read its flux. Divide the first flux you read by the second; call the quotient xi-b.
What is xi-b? 1.3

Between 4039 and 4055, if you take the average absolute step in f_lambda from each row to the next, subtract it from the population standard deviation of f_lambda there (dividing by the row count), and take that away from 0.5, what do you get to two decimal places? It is -0.16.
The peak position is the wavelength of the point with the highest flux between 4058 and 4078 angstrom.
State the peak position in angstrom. 4068.0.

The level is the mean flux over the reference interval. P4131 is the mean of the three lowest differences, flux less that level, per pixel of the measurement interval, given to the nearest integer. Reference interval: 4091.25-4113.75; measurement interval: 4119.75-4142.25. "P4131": -2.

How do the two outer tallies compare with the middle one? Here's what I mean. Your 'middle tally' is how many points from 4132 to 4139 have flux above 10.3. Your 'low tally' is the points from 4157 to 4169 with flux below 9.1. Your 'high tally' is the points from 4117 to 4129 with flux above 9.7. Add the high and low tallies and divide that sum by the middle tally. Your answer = 7.0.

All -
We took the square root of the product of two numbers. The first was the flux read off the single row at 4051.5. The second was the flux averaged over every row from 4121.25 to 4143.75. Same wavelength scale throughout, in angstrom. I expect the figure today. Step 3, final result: 9.9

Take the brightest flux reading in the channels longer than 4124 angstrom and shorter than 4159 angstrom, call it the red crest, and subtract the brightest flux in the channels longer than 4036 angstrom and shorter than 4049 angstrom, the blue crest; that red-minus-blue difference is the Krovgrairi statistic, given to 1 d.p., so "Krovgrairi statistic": 0.4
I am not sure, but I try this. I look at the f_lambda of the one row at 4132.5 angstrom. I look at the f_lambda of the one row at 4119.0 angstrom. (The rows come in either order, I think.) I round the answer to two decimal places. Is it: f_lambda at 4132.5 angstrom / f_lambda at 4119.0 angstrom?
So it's 0.72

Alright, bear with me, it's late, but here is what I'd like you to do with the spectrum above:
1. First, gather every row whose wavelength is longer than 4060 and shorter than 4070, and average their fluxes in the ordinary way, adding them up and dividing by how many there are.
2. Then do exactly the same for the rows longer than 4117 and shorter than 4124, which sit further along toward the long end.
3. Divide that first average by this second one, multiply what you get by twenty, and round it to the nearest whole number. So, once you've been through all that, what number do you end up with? 16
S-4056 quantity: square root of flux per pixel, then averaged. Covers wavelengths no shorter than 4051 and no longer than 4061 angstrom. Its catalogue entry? 3.06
